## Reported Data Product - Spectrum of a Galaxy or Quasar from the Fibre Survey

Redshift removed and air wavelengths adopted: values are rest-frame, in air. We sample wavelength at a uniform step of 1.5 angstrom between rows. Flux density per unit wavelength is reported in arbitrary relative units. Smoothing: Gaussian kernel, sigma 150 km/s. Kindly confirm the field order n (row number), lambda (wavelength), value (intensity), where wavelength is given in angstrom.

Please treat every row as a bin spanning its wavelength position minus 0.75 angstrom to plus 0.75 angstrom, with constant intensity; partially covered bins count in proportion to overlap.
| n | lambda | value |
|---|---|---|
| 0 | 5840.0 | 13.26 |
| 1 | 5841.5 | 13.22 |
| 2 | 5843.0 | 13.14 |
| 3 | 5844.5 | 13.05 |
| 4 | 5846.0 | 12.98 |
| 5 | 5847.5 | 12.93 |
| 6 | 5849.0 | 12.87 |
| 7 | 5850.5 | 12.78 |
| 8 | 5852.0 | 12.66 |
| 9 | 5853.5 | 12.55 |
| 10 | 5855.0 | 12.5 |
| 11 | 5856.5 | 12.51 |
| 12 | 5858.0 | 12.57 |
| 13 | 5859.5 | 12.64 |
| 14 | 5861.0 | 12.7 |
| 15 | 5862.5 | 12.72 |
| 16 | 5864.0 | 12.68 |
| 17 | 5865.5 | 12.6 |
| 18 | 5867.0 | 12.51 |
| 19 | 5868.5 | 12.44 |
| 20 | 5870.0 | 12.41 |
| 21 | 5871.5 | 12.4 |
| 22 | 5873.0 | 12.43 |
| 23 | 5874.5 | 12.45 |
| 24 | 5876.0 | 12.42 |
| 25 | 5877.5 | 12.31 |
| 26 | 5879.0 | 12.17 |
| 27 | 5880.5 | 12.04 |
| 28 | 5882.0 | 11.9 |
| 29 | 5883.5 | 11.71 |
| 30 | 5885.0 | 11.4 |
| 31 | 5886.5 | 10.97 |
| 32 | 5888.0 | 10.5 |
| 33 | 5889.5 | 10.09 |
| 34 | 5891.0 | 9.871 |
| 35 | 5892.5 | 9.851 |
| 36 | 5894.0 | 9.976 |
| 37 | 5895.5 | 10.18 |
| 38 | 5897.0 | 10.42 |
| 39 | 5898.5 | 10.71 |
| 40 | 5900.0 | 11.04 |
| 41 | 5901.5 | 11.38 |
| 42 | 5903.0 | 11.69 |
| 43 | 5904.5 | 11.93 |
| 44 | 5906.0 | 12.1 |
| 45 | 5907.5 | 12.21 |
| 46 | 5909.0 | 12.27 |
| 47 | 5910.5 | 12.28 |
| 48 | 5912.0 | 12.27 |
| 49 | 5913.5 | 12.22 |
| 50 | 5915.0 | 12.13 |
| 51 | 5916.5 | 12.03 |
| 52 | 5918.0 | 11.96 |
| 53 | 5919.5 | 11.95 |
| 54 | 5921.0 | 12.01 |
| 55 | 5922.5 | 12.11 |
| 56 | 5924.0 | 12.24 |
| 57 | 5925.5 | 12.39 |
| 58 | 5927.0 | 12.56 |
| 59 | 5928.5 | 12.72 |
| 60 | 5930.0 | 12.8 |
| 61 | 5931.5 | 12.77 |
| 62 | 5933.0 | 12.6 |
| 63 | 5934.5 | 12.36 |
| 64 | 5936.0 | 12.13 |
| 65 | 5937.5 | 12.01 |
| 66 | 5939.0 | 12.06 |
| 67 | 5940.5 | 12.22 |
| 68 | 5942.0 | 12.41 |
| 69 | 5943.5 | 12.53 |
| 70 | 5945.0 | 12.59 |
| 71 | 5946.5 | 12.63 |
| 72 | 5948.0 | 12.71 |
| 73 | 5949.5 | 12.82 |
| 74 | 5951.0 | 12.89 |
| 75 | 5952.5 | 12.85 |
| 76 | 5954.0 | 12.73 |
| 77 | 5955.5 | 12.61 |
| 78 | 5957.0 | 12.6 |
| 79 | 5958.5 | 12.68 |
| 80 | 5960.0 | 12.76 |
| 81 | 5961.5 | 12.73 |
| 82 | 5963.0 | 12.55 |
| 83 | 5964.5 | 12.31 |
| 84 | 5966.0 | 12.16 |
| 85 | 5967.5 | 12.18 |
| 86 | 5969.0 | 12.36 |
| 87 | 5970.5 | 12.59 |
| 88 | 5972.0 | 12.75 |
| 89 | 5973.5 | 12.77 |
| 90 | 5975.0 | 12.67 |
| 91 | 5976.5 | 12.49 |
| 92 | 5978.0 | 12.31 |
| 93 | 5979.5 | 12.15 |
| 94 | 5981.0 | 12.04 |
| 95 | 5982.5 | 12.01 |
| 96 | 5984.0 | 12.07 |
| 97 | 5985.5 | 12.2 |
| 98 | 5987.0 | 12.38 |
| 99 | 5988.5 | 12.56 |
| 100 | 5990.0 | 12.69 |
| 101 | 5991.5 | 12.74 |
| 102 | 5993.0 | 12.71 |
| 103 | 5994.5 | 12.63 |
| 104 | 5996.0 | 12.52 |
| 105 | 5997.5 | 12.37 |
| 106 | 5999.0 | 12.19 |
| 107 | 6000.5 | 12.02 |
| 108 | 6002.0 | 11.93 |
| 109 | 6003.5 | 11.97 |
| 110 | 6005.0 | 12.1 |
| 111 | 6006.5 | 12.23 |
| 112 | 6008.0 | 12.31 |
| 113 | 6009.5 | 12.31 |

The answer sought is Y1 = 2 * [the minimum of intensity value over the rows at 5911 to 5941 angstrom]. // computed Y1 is 23.90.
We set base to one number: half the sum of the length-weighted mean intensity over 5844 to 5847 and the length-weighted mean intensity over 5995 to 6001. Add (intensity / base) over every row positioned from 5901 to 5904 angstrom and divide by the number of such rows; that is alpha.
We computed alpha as 0.91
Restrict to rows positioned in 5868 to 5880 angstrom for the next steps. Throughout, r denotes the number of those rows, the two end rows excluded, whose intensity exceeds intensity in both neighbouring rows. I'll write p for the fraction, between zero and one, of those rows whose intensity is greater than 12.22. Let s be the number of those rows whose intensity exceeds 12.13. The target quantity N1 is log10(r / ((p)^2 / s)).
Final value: 1.02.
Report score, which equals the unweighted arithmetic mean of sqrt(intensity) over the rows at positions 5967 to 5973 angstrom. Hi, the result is 3.531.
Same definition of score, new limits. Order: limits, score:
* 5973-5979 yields 3.544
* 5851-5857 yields 3.543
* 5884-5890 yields 3.276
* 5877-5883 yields 3.479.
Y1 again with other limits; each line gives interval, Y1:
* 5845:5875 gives 24.80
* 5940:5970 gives 24.32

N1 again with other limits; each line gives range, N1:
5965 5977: 1.15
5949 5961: 0.90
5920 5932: 1.03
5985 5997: 1.02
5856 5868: 0.90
